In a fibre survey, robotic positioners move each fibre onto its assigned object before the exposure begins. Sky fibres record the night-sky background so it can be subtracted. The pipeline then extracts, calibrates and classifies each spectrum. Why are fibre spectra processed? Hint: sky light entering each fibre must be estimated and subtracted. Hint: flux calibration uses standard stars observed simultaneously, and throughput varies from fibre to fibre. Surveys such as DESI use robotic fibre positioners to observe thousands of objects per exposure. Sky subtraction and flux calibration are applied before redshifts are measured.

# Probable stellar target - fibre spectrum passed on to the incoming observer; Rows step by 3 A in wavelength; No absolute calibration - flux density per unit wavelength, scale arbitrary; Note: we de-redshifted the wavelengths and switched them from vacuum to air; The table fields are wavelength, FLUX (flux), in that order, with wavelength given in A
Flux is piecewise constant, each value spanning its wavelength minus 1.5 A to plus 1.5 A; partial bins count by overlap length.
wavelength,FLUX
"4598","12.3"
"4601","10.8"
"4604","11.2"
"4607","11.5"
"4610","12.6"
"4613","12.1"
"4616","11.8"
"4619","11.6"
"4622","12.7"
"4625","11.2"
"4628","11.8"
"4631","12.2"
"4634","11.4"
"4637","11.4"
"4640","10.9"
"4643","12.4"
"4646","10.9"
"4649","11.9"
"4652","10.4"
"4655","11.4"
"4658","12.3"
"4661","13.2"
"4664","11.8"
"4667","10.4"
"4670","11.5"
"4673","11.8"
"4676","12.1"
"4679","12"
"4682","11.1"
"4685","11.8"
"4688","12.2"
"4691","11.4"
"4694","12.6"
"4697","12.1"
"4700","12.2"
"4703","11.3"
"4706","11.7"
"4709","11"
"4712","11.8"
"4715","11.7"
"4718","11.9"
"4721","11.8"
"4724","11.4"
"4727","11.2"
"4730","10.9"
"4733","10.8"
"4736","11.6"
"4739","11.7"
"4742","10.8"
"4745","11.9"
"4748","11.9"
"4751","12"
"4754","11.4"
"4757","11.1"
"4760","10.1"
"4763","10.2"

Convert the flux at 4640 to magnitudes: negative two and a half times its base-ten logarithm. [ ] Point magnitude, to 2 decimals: -2.59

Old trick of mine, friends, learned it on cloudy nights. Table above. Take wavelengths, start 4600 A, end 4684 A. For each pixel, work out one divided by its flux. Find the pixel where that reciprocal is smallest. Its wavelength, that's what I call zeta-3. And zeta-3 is 4661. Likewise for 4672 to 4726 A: 4694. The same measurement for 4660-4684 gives 4661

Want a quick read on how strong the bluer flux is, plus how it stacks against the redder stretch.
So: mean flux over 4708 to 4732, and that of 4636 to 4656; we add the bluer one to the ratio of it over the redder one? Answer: 12.3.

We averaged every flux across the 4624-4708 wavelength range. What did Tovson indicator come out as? 11.69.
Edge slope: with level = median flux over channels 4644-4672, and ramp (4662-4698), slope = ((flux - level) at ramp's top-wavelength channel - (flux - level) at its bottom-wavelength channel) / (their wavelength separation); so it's 0.01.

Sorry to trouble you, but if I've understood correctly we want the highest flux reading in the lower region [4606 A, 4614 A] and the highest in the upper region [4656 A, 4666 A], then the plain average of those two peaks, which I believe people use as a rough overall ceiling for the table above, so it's 12.9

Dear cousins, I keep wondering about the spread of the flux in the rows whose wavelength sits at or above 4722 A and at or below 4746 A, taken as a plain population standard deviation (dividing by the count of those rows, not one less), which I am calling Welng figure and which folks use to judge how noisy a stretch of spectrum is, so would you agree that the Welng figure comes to 0.40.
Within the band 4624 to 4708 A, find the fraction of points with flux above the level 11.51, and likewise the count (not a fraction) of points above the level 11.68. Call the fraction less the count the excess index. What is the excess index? -15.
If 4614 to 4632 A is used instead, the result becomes -3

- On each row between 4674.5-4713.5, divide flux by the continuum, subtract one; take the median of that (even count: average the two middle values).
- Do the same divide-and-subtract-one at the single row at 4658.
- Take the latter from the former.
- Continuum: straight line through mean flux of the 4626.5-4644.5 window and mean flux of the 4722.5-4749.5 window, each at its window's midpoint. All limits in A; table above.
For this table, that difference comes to -0.027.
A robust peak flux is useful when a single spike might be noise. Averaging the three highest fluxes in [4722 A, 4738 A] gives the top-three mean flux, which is 11.4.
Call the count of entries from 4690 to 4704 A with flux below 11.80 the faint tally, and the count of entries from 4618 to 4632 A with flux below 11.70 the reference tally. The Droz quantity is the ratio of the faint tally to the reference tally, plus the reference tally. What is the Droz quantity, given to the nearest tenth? 3.0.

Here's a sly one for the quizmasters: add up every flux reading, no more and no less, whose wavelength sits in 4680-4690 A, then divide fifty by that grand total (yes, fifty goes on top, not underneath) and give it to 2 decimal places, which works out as 1.42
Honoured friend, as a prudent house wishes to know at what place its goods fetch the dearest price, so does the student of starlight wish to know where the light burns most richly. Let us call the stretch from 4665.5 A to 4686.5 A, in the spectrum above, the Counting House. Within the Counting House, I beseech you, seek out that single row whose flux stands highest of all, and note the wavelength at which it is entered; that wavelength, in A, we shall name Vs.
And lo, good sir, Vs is 4676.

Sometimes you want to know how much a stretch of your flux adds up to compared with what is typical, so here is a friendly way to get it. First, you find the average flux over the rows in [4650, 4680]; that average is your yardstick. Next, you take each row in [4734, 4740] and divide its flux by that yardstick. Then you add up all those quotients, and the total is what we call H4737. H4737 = 1.99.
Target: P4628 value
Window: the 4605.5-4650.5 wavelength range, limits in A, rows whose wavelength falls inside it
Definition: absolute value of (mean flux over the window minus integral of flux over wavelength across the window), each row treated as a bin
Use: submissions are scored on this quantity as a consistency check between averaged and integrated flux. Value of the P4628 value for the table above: 517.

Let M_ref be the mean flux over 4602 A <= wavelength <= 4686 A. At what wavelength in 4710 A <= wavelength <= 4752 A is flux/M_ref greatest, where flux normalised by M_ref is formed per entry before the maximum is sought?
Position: 4751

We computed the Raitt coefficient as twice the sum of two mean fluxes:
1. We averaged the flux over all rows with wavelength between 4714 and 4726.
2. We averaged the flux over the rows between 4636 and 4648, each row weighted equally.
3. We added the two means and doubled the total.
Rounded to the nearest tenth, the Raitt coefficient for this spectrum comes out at 46.2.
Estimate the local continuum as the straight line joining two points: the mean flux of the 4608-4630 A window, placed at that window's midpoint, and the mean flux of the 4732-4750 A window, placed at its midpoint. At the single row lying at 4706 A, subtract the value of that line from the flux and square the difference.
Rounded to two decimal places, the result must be 0.01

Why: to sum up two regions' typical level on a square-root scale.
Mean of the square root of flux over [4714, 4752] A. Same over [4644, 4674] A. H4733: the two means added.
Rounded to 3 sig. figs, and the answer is 6.79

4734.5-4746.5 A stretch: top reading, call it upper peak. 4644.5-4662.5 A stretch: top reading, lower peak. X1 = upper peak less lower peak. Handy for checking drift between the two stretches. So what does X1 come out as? -1.30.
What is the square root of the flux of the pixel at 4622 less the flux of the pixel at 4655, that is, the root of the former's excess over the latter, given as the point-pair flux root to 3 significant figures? 1.14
